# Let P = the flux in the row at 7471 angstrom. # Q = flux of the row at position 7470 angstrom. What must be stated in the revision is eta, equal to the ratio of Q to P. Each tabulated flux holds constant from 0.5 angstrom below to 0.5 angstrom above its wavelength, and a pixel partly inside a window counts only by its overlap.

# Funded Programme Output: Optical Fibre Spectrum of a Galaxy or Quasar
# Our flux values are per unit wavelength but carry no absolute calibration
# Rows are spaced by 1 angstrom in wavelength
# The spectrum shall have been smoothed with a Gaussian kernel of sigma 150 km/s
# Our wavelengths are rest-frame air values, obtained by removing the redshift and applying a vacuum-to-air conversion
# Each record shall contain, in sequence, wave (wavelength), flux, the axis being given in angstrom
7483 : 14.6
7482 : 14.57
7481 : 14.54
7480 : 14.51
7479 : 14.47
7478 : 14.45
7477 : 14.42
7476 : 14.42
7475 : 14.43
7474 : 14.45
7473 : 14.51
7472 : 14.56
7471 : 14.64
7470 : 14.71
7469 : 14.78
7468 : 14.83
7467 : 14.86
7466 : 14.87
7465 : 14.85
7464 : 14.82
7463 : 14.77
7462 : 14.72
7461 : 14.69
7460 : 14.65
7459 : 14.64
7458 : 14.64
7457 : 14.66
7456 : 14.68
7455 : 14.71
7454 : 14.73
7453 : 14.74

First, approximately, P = 14.64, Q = 14.71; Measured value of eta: 1.00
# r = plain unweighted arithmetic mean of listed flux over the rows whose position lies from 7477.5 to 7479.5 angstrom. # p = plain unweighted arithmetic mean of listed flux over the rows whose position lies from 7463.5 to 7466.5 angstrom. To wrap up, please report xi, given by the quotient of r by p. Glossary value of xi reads 0.97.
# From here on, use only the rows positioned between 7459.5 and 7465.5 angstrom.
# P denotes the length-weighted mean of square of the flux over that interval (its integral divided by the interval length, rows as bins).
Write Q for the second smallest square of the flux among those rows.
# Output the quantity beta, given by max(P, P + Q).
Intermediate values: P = 218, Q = 215.8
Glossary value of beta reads 433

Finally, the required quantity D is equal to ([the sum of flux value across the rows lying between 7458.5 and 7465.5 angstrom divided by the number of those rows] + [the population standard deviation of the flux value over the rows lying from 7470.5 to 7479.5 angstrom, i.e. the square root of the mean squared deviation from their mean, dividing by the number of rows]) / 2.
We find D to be 7.40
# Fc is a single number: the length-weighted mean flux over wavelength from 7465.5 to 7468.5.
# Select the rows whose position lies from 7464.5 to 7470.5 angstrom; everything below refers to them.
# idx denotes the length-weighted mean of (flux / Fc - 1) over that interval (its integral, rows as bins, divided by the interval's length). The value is -0.002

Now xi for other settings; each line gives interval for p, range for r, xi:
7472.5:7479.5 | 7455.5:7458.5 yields 1.01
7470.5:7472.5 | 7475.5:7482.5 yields 0.99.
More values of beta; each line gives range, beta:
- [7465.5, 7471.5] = 435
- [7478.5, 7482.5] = 421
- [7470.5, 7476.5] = 419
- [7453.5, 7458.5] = 431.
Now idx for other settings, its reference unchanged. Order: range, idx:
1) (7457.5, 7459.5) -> -0.014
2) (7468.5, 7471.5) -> -0.010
